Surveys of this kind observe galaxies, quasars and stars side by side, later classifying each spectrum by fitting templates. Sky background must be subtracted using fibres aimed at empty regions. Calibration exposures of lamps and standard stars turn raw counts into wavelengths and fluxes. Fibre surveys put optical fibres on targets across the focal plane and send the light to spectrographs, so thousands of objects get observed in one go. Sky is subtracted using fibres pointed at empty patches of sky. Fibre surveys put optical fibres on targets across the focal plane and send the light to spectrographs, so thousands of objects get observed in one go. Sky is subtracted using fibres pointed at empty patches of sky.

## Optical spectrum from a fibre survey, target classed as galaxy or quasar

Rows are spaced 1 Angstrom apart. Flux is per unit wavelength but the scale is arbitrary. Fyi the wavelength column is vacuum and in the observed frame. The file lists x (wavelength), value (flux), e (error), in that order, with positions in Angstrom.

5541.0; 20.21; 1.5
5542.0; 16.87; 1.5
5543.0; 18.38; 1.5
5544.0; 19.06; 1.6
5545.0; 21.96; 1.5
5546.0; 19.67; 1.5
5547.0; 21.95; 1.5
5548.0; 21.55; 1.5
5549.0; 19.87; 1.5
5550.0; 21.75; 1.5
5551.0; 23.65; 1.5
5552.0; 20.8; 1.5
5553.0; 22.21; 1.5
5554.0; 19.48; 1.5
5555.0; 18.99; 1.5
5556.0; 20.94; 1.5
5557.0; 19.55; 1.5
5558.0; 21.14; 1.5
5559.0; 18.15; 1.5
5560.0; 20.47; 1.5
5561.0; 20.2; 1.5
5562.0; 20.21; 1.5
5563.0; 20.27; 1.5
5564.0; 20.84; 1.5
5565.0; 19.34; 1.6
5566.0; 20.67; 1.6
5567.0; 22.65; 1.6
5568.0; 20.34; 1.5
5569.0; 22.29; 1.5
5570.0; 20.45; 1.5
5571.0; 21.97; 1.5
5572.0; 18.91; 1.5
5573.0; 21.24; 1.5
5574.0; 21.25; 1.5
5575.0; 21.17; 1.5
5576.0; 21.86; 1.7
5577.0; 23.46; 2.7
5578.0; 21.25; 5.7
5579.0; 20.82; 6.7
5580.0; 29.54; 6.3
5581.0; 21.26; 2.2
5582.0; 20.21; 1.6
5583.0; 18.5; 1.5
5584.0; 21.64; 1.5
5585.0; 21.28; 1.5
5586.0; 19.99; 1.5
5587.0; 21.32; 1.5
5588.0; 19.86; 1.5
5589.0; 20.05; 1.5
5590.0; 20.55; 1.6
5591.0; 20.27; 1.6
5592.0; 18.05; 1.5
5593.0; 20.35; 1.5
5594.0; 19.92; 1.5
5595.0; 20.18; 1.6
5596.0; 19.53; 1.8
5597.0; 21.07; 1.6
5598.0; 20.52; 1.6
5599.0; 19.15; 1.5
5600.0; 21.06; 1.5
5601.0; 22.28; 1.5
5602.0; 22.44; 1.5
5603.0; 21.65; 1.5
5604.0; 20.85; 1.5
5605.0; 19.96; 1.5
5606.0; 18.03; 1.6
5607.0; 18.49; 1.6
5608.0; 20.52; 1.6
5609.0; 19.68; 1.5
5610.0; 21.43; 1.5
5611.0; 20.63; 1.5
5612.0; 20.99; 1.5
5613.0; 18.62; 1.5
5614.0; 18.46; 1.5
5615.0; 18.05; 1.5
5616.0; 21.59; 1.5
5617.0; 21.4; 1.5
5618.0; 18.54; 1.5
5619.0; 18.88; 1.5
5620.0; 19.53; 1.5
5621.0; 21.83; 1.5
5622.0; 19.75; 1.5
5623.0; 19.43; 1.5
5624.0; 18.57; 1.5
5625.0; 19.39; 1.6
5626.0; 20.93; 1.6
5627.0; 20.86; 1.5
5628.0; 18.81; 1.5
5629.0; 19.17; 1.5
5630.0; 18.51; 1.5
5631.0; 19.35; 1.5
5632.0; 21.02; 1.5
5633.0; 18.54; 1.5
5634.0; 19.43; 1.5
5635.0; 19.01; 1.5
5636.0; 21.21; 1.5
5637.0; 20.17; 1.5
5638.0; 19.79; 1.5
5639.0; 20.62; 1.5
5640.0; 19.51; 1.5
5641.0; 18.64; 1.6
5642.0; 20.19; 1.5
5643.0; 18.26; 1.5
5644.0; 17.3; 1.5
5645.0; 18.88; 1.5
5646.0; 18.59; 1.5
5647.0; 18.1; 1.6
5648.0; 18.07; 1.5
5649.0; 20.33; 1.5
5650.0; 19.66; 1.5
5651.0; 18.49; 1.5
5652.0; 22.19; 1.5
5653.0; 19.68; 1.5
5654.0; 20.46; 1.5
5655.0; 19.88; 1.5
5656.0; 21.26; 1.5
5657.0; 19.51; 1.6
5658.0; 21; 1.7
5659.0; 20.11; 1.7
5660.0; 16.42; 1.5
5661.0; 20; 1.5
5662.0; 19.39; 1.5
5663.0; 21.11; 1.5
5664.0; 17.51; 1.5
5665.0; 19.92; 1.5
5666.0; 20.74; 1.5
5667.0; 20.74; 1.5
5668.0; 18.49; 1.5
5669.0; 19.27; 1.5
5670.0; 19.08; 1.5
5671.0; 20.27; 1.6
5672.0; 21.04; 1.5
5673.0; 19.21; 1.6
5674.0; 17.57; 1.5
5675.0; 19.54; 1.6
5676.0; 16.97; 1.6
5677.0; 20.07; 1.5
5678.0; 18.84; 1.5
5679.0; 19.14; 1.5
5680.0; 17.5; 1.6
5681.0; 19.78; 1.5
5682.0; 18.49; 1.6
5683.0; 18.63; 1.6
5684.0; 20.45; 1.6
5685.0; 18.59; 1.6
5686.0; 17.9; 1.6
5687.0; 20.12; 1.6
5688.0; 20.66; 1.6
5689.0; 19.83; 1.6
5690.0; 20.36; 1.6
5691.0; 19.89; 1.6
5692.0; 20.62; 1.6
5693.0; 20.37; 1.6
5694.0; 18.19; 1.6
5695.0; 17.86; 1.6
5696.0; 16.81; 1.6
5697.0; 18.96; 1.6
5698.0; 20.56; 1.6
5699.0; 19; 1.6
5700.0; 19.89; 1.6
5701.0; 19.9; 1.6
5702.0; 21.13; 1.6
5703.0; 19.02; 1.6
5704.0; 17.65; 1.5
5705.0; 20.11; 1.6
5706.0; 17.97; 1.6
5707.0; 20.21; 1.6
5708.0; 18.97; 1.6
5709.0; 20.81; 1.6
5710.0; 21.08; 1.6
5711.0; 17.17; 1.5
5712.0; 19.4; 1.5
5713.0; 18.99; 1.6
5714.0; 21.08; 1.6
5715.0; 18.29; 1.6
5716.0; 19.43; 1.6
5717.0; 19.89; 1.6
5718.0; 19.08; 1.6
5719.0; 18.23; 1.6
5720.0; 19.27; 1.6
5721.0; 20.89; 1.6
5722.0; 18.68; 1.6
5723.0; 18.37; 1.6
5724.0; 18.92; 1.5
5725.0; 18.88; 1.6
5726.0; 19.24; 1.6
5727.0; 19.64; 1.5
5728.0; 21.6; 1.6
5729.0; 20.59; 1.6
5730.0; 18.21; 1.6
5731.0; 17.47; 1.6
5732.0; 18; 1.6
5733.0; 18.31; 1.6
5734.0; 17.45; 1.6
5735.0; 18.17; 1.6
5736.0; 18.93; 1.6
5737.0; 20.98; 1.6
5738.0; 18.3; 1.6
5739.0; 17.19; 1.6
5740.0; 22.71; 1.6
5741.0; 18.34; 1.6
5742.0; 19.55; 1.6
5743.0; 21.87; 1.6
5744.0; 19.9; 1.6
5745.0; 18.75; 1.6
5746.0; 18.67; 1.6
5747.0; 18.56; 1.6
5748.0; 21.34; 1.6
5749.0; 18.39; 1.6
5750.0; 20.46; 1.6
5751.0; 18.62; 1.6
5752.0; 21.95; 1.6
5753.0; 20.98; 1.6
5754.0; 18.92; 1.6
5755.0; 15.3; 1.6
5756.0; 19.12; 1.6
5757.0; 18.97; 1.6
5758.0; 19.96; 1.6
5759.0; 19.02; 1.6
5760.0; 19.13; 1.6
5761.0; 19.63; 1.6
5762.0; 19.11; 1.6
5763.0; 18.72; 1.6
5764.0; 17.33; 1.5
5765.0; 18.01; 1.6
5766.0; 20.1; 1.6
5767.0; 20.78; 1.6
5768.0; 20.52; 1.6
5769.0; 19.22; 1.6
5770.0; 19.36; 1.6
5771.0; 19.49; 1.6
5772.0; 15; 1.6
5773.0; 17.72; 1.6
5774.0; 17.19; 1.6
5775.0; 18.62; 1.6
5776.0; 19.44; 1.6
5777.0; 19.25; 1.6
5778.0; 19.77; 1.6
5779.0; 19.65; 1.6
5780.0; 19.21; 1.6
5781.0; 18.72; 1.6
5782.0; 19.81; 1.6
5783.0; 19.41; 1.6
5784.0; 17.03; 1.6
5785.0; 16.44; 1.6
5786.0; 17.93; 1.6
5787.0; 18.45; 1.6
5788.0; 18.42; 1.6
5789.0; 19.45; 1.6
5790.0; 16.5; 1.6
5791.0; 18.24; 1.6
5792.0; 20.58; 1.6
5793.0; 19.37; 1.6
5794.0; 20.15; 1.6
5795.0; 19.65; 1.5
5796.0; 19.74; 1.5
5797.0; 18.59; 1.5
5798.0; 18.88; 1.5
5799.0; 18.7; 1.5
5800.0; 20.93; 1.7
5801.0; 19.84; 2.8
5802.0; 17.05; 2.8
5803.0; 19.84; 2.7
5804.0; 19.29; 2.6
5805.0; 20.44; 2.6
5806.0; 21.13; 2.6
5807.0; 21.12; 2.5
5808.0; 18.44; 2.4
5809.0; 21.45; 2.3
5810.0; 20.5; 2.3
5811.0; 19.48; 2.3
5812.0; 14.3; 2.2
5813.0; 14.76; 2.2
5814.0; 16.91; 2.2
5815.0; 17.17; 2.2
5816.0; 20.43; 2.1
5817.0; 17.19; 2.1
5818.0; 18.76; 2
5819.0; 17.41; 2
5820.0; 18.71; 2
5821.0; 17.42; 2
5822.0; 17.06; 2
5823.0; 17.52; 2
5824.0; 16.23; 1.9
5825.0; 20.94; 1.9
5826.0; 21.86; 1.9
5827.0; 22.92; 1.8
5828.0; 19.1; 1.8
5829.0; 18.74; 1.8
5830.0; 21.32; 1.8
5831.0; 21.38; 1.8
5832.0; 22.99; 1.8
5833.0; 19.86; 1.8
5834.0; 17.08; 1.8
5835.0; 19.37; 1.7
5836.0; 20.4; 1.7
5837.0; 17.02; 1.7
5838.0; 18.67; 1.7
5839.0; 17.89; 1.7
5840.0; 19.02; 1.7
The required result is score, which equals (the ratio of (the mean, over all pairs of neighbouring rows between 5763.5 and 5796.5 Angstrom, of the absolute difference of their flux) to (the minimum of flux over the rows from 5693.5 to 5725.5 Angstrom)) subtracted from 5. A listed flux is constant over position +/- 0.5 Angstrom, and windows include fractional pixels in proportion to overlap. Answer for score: 4.94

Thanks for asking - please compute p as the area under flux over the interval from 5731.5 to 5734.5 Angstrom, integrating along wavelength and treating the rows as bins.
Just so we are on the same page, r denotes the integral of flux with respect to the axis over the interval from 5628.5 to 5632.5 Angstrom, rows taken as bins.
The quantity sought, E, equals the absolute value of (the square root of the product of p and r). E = 65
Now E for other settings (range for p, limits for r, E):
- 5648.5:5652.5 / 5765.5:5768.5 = 70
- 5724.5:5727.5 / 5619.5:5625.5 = 83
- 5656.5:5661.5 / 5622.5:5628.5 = 107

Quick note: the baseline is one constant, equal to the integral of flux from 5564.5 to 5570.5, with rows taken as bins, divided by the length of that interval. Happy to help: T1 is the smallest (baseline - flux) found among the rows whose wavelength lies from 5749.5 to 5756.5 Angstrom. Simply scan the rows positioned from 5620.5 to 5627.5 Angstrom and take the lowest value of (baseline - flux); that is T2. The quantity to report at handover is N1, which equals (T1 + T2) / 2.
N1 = -0.9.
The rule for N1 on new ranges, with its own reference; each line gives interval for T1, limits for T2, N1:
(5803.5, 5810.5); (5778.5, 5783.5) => 0.3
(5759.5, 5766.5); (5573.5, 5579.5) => -0.8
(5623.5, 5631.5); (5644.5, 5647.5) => 1.1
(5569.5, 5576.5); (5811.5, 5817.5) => -0.2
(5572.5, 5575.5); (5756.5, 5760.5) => 0.4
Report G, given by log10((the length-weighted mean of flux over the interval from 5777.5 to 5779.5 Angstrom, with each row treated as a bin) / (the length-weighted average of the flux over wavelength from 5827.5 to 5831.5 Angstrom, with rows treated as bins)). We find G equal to -0.009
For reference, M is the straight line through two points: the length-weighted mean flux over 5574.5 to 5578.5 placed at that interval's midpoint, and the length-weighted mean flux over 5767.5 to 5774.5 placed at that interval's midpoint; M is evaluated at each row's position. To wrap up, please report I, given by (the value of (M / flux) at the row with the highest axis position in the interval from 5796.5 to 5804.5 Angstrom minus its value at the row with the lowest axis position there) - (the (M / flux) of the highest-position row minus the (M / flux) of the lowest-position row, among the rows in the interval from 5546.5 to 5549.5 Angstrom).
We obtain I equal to -0.15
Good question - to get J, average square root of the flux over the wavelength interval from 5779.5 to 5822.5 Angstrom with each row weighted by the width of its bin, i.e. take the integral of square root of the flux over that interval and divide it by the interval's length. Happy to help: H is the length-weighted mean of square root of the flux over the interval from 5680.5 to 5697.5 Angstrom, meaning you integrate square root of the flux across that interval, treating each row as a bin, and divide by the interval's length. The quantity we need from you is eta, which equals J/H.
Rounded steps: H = 4.39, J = 4.32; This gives 0.99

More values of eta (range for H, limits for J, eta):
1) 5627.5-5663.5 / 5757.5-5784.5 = 0.98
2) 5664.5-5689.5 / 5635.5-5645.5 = 1.00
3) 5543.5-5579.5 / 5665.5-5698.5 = 0.96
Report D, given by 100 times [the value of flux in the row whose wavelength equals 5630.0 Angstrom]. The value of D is 1851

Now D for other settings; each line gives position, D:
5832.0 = 2299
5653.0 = 1968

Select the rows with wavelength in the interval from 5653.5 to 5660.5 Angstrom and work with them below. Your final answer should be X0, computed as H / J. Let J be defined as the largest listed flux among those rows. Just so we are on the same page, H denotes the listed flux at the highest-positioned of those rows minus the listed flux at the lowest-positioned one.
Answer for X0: -0.19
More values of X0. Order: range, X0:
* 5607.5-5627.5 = 0.02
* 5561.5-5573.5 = 0.05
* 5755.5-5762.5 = 0.00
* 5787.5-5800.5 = 0.12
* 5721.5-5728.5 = 0.14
